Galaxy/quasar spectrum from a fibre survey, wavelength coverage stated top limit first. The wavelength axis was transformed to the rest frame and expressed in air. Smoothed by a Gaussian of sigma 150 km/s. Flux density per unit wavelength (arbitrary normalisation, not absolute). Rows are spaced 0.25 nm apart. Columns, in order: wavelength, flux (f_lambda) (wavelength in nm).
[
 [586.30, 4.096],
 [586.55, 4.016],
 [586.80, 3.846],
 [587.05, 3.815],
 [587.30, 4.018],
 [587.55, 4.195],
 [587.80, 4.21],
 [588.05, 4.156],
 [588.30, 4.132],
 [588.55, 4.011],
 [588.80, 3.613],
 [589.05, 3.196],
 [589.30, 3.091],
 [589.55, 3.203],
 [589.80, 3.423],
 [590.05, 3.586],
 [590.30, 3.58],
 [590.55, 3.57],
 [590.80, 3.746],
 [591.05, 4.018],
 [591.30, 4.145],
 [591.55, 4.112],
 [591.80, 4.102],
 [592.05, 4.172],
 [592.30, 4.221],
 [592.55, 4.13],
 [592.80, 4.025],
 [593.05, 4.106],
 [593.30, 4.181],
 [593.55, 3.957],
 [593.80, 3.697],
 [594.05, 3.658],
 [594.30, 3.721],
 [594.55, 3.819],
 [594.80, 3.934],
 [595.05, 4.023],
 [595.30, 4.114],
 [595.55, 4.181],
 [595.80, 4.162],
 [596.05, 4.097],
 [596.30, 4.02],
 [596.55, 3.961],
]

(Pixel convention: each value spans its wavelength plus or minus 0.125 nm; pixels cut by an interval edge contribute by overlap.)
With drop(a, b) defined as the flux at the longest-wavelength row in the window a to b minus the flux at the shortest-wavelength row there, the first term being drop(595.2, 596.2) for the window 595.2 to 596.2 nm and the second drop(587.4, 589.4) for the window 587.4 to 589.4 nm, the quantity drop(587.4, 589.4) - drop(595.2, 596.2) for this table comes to -1.1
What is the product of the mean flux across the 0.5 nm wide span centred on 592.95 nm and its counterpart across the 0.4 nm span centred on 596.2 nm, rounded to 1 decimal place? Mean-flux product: 16.5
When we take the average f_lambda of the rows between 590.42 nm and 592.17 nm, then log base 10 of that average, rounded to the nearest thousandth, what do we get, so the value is 0.600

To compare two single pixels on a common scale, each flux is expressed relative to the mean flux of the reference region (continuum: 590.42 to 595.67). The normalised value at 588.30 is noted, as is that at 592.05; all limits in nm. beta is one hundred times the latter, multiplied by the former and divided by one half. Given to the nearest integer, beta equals 217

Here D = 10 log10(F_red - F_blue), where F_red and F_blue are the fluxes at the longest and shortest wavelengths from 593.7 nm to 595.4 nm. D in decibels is -3.8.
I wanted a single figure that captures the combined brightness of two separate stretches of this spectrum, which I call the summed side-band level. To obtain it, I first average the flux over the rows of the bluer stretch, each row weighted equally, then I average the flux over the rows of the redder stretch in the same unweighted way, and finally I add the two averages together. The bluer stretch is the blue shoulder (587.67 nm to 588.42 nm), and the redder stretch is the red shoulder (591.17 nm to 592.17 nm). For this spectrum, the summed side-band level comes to 8.3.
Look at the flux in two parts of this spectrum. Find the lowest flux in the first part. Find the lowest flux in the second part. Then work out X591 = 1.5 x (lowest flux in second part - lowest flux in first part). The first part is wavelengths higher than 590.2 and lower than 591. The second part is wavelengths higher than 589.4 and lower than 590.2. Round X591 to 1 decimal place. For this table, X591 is -0.6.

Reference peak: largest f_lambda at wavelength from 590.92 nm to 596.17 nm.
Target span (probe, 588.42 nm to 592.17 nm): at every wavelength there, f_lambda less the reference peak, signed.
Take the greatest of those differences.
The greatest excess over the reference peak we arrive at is -0.049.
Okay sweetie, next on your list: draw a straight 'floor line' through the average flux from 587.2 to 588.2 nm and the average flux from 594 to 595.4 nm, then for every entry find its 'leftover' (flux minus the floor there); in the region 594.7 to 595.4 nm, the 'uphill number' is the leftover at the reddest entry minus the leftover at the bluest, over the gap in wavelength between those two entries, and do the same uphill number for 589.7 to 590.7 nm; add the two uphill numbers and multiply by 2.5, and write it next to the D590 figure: 1.6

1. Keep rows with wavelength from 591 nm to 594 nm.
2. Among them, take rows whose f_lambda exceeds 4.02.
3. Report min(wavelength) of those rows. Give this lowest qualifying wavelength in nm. 591.30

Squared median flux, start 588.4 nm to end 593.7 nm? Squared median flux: 16.1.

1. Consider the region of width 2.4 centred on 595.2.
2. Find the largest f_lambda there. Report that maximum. 4.181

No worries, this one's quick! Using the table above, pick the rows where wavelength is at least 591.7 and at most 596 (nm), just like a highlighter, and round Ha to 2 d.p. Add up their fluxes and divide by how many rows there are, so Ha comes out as 4.01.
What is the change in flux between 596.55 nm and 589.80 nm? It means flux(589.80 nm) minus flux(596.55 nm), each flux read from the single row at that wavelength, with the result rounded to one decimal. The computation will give -0.5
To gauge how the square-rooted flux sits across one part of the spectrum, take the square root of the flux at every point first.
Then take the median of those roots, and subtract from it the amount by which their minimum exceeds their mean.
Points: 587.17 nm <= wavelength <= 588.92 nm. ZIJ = 2.14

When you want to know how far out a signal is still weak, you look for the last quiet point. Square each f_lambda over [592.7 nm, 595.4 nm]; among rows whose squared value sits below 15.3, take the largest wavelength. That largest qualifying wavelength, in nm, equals 594.55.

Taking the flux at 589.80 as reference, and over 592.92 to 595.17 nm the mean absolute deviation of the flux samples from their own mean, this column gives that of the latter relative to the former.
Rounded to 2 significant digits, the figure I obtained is 0.046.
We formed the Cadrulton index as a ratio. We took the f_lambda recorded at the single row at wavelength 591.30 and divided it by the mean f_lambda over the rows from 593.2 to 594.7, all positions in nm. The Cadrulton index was 1.08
